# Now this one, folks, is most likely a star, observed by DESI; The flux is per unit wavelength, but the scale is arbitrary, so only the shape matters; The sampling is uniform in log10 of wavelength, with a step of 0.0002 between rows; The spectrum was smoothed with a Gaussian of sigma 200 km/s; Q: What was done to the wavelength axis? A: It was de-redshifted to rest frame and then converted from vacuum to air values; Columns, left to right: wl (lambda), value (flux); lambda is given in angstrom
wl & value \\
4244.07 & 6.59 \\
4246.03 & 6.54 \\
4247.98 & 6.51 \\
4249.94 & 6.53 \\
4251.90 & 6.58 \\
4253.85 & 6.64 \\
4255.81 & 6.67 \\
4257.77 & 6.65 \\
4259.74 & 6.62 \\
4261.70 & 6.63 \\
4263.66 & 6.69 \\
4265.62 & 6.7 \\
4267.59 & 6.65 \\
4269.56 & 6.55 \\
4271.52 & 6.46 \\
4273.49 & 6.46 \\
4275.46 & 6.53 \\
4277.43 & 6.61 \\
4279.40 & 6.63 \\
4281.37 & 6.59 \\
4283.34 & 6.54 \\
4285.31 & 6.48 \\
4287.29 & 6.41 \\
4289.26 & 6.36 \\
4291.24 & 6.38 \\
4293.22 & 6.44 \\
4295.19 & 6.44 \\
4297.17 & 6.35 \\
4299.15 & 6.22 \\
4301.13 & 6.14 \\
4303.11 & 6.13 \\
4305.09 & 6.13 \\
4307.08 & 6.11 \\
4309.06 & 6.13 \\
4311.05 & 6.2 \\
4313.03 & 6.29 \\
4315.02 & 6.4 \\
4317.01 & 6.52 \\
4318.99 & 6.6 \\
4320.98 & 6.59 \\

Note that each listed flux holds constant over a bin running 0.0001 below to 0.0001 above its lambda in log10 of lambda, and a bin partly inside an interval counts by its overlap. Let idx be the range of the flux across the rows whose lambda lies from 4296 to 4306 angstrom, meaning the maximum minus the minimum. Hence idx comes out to 0.22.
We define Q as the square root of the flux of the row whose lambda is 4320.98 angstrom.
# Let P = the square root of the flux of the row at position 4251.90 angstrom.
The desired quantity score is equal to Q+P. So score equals 5.13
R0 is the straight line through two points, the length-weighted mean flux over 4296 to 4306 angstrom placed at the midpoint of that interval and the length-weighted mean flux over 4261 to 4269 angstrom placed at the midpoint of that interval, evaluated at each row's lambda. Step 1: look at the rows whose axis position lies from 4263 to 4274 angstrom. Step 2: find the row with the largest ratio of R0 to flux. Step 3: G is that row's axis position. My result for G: 4271.52 angstrom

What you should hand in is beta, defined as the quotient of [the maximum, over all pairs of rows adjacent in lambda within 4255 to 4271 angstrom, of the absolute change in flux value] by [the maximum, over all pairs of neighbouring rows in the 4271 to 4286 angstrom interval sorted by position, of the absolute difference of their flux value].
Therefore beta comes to 1.25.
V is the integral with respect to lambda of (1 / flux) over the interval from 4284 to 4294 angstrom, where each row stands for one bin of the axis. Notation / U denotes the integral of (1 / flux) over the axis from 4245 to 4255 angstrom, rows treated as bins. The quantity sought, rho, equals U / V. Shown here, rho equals 0.98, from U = 1.52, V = 1.56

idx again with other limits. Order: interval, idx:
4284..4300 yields 0.26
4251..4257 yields 0.09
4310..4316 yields 0.20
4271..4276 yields 0.07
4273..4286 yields 0.17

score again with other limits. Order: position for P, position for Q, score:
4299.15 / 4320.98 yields 5.06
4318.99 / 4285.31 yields 5.11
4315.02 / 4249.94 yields 5.09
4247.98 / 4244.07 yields 5.12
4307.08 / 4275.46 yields 5.03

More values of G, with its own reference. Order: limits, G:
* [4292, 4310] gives 4301.13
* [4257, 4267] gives 4259.74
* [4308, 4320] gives 4309.06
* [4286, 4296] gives 4289.26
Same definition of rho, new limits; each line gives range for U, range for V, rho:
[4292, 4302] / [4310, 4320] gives 1.01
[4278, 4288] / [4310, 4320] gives 0.98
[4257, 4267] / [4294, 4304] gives 0.94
